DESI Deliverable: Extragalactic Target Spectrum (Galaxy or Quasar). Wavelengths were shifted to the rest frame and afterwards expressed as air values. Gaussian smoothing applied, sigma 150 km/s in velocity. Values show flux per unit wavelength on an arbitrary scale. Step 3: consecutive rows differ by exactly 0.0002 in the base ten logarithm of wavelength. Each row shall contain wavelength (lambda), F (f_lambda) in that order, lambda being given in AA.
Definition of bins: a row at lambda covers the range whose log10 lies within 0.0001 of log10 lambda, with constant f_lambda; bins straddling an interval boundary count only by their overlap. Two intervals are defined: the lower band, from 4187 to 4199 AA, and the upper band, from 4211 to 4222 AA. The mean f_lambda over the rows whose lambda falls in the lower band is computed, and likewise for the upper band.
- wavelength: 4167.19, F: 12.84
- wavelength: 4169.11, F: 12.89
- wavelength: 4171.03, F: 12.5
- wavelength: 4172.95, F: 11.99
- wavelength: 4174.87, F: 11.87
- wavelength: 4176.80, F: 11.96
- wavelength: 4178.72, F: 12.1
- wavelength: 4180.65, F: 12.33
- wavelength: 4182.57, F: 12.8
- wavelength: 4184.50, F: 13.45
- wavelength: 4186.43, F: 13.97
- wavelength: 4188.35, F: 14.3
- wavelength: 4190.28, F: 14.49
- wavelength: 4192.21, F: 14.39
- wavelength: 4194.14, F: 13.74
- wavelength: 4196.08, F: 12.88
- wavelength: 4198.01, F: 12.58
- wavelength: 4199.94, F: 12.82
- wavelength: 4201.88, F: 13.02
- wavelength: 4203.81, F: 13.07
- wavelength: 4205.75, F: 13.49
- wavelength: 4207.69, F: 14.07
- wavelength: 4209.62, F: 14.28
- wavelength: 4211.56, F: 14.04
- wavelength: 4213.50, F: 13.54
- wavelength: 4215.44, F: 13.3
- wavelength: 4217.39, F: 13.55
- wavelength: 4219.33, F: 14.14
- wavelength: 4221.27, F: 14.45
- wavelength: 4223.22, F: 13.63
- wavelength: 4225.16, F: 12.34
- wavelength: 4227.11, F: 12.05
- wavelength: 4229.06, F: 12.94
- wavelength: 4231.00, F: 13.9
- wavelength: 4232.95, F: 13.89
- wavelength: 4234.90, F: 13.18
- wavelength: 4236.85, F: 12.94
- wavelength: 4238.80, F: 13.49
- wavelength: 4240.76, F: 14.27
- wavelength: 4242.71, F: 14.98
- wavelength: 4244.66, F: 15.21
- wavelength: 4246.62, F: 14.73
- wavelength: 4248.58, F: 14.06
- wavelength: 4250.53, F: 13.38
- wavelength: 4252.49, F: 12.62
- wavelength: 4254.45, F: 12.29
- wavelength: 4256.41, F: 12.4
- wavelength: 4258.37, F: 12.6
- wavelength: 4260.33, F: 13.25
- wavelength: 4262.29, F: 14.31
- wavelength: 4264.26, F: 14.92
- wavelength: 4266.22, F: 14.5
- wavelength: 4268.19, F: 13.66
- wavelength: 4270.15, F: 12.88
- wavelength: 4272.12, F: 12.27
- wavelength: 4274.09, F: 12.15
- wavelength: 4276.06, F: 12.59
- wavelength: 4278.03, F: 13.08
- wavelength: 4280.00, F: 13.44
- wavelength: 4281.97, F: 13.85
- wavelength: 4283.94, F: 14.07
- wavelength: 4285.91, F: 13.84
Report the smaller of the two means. 13.7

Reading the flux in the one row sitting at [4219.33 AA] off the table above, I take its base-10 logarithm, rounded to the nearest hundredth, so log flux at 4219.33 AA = 1.15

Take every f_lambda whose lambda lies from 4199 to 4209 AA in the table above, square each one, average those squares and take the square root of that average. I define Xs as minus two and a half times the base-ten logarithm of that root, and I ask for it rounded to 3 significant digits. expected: -2.81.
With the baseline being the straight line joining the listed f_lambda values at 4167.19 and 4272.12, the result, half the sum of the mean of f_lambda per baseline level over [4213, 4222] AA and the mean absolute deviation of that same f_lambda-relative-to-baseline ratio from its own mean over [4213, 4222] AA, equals 0.565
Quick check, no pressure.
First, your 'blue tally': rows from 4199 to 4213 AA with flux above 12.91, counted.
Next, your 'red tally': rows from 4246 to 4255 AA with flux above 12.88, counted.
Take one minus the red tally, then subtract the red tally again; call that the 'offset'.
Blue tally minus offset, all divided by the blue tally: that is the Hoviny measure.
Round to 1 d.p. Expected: 1.8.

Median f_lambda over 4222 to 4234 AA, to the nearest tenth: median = 13.3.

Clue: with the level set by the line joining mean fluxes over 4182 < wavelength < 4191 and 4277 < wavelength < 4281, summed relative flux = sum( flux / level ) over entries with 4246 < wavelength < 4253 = 4.08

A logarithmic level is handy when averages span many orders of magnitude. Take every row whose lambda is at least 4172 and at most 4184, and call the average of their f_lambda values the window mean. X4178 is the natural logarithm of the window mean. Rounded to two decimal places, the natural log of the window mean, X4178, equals 2.50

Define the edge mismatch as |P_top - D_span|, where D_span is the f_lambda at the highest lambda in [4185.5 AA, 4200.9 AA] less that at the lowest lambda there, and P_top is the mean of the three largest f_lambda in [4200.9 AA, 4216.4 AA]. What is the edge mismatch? 15.3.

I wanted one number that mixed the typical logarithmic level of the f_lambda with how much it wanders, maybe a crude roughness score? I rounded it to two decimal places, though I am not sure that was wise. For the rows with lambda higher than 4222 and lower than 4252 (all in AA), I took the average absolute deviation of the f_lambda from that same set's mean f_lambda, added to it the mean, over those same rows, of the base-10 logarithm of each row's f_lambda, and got 1.85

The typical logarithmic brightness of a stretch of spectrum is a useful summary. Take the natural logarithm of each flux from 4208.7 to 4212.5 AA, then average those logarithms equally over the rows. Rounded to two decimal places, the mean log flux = 2.65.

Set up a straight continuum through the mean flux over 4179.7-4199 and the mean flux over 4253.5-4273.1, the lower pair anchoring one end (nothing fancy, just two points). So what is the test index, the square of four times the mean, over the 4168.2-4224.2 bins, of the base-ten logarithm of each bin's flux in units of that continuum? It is 0.0007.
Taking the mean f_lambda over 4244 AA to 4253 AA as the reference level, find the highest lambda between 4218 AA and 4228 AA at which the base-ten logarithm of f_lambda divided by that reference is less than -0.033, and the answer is 4227.11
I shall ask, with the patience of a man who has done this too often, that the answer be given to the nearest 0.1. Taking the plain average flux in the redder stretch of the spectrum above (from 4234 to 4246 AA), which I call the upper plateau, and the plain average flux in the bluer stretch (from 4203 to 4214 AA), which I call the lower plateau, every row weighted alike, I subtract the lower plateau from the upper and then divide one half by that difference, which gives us 1.9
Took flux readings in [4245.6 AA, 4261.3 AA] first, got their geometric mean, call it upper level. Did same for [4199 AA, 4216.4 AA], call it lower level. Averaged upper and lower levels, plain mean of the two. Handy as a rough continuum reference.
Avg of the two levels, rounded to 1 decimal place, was 13.3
